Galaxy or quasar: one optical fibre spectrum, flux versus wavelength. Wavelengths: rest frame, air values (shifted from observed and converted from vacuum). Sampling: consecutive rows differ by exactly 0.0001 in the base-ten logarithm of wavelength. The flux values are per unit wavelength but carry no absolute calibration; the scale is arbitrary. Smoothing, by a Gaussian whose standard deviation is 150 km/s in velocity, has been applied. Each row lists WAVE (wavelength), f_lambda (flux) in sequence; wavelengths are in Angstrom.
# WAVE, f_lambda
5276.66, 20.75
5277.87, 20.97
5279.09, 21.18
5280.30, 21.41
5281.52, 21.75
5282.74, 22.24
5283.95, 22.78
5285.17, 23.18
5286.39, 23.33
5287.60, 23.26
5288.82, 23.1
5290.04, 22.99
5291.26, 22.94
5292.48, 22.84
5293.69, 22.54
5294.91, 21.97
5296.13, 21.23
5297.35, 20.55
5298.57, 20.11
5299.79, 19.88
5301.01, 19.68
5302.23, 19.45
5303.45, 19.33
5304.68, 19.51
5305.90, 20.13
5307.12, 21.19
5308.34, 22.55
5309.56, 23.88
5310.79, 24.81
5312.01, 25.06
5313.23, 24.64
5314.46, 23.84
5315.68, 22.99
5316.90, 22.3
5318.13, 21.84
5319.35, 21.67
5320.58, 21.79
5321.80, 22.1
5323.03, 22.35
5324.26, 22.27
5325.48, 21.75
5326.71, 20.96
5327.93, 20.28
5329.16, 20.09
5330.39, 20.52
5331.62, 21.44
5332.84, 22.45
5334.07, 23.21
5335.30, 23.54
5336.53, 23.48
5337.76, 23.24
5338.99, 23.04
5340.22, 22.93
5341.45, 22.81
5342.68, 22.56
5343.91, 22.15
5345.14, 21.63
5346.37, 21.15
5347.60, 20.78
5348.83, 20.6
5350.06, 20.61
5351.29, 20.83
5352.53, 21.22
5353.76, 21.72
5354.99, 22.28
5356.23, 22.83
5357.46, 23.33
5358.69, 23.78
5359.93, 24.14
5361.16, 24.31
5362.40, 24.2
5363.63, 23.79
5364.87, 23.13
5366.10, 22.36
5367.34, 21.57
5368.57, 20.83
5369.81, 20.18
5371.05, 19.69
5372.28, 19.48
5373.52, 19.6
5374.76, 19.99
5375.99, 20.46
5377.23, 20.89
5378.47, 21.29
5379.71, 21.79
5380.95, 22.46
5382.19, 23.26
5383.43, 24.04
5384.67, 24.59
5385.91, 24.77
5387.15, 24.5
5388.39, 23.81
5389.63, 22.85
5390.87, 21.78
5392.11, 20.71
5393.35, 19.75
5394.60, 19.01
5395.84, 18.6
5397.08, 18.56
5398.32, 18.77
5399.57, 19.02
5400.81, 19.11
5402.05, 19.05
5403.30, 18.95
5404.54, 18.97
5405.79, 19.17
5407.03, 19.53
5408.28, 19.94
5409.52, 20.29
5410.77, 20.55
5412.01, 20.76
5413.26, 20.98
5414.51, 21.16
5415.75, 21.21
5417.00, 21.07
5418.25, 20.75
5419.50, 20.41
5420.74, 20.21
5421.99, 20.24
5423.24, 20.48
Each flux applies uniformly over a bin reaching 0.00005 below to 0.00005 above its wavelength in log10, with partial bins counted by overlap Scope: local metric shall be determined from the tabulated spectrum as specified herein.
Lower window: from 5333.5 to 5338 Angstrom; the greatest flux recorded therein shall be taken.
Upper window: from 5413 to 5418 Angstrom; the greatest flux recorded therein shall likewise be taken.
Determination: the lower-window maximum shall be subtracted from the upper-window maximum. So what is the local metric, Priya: -2.3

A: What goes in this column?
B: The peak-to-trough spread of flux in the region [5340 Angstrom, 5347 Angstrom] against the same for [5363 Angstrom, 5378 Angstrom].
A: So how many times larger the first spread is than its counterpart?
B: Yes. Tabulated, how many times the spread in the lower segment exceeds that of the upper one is 0.41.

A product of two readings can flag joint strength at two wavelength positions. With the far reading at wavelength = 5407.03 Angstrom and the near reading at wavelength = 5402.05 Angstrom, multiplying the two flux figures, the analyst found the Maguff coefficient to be 372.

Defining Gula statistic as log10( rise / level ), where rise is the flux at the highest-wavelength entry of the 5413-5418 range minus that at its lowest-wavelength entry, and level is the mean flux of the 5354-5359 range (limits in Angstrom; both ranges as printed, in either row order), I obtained -2.41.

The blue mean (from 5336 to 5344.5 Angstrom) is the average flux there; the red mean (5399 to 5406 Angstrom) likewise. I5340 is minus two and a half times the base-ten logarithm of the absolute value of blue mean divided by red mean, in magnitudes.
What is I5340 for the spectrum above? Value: -0.20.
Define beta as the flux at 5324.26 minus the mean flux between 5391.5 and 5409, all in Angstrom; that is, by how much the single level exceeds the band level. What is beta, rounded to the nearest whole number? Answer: 3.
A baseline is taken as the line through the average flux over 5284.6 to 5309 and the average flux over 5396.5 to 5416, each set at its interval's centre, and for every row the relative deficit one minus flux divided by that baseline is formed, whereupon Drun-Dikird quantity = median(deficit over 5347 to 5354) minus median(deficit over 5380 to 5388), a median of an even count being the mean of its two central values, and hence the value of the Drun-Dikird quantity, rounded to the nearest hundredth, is 0.20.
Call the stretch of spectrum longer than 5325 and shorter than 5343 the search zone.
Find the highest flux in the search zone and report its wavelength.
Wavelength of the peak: 5335.30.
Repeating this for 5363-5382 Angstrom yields 5363.63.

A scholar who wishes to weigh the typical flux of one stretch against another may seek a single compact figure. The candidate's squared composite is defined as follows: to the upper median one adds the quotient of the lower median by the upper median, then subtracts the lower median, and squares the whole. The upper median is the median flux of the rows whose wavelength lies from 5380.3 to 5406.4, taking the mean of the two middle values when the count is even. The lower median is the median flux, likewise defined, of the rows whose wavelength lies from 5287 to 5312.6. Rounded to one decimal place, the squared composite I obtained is 1.2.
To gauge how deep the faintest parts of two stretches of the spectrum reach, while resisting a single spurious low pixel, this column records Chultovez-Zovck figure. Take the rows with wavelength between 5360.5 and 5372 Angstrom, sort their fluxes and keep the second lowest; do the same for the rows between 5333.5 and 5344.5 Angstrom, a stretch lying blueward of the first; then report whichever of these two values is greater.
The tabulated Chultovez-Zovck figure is 22.6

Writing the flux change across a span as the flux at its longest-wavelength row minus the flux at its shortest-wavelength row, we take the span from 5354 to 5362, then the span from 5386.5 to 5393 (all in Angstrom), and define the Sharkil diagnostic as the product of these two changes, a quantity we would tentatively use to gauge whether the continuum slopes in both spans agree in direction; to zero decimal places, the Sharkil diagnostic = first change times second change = -8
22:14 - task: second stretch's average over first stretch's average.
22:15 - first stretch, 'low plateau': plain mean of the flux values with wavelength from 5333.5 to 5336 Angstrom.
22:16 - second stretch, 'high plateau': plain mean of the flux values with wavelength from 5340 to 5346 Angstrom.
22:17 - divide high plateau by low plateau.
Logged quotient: 0.96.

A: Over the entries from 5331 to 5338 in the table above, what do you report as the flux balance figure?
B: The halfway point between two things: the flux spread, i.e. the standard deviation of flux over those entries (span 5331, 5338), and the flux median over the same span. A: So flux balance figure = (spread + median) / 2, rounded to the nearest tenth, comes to 12.0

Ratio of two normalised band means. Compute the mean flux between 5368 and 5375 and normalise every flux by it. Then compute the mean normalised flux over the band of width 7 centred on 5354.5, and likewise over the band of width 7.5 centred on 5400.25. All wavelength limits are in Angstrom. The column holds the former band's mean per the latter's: 1.17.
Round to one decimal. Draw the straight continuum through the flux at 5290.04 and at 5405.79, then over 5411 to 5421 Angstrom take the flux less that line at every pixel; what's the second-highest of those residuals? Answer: 2.3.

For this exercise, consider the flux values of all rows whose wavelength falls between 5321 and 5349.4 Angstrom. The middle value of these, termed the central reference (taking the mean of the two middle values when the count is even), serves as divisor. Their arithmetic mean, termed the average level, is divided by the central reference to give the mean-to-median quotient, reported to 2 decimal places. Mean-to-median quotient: 0.99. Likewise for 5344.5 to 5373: 1.01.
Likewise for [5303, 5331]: 1.01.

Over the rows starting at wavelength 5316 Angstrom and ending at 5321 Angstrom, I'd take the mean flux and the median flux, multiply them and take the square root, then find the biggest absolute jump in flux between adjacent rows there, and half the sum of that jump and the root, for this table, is 11.2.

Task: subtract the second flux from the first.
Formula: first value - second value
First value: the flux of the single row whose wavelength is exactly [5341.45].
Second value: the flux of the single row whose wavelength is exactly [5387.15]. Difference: -1.7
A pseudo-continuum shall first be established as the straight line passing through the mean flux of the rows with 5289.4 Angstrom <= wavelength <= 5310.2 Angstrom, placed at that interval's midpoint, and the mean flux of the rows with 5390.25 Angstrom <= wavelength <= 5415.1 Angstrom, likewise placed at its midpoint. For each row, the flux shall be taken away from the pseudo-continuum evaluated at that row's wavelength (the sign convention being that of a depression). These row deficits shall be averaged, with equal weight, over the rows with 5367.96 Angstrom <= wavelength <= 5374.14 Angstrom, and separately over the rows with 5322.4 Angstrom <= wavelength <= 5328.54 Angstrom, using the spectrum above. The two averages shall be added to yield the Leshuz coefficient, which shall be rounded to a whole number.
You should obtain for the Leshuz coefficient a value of 0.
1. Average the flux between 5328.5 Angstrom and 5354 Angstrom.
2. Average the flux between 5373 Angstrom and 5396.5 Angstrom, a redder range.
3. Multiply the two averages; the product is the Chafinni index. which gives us 477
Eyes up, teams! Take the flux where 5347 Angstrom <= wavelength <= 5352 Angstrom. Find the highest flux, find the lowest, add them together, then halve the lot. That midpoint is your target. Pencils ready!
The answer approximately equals 20.7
